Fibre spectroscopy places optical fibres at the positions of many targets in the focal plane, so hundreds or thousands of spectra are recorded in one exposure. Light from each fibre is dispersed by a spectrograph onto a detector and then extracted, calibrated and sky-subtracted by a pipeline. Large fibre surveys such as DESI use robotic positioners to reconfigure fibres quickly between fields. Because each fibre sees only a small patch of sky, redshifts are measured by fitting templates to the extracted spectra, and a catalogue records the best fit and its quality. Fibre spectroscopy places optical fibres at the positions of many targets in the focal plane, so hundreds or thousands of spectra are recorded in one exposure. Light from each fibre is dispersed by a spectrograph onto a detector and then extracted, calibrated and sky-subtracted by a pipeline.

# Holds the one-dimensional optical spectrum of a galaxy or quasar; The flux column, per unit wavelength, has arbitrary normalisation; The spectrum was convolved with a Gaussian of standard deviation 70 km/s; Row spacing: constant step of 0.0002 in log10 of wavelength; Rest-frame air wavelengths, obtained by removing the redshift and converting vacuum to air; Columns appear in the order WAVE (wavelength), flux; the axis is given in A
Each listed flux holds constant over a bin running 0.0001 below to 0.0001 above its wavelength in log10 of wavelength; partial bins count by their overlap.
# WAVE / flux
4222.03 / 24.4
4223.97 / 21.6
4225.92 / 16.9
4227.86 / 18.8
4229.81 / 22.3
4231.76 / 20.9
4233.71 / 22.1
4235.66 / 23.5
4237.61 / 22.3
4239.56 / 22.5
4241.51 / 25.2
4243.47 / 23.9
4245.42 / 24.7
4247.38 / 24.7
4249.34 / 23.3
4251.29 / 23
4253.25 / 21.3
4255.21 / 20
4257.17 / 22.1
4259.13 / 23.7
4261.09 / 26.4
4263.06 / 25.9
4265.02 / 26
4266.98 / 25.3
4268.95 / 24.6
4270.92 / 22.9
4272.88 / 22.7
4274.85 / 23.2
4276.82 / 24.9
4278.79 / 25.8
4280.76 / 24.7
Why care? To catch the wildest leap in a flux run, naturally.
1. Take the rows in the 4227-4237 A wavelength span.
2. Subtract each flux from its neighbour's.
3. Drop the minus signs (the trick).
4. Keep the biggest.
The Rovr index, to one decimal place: 3.5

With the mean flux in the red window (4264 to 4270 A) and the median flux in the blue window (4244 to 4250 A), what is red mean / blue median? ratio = 1.02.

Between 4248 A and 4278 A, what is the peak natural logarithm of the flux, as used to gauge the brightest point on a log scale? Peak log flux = 3.27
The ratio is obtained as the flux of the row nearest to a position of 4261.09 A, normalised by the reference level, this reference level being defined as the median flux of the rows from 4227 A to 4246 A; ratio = 1.18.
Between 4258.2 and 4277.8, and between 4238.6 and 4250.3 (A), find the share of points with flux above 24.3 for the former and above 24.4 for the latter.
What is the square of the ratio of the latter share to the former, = 0.69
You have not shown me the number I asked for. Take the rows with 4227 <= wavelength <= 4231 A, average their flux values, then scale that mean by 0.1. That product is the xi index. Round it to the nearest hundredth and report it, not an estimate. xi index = 2.06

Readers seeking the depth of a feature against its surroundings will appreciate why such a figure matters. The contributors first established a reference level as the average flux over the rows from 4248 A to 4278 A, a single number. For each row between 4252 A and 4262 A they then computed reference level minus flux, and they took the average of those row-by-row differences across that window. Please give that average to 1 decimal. 1.0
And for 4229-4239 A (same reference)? 1.5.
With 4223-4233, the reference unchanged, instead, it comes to 3.6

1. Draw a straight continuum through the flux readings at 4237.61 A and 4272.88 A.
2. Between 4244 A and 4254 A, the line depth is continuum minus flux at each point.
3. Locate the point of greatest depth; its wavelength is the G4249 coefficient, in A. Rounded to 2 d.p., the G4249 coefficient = 4253.25 A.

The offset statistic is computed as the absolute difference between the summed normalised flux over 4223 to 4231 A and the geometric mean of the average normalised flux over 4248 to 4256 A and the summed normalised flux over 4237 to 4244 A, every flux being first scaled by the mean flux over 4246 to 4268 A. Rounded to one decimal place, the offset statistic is 1.4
